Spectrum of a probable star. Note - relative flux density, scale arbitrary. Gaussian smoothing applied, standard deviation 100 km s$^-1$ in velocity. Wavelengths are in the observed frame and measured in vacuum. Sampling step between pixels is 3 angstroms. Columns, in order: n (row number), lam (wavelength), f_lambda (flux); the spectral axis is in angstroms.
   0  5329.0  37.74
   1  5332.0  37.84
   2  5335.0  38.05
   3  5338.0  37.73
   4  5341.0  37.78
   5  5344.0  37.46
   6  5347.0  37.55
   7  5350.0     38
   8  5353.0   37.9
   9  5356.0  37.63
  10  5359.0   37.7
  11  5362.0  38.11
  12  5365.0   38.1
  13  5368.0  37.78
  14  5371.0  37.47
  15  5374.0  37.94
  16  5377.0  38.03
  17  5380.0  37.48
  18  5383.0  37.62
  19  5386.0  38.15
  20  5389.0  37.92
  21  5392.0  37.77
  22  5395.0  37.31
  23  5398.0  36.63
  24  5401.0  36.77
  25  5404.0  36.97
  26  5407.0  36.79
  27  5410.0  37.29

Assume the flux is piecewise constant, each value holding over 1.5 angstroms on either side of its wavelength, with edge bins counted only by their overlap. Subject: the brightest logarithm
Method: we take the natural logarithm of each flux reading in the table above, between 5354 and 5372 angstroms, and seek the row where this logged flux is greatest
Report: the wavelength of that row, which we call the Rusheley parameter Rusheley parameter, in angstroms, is 5362.0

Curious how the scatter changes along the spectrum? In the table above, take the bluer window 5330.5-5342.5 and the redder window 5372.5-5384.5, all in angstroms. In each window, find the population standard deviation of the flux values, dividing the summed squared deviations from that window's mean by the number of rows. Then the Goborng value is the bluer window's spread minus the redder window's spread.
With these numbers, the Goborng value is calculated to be -0.10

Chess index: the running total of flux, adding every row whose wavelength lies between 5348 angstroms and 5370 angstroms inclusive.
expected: 265.2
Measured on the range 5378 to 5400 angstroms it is 262.9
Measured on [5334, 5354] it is 264.5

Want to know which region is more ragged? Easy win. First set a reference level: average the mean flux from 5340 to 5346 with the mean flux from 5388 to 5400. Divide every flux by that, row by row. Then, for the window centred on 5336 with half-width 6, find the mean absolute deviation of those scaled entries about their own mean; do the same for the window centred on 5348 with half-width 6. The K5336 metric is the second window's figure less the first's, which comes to 0.0033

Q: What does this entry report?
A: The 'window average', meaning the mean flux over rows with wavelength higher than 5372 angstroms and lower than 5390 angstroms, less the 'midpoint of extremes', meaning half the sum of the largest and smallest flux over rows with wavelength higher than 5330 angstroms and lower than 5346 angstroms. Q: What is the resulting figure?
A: 0.1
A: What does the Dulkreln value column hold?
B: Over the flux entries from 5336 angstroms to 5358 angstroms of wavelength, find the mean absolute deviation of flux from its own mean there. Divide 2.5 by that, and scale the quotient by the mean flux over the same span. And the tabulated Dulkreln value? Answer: 630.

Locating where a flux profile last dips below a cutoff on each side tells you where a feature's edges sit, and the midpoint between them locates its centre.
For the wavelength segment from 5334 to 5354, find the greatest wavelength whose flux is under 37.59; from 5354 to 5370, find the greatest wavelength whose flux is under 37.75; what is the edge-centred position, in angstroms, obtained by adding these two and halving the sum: 5353.0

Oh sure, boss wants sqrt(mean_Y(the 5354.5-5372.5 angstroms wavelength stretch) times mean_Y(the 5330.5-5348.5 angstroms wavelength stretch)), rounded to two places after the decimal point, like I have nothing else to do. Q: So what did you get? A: 37.77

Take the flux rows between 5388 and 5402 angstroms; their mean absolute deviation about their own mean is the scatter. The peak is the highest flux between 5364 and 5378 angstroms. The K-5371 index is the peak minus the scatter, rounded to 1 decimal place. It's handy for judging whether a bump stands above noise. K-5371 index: 37.6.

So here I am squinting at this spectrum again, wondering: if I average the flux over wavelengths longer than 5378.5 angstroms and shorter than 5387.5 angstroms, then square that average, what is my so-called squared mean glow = 1425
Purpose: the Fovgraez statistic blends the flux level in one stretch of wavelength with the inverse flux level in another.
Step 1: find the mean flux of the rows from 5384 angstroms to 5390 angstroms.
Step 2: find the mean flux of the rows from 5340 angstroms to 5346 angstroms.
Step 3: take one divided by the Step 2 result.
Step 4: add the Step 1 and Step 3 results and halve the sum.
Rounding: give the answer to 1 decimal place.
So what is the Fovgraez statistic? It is 19.0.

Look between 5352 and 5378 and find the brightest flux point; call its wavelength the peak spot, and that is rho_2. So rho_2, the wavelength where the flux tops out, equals 5362.0 angstroms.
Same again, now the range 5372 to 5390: 5386.0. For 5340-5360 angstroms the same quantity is 5350.0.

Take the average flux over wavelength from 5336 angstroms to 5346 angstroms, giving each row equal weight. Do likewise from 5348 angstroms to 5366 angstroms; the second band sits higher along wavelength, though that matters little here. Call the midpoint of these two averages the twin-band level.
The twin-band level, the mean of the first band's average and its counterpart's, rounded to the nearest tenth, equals 37.8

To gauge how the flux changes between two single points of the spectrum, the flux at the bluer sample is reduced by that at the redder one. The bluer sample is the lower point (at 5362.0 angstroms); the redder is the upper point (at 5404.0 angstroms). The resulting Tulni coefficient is 1.1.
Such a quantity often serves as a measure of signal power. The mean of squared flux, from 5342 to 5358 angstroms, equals 1422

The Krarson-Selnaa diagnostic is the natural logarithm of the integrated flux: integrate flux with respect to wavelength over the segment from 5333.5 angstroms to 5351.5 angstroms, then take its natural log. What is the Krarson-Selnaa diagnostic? 6.5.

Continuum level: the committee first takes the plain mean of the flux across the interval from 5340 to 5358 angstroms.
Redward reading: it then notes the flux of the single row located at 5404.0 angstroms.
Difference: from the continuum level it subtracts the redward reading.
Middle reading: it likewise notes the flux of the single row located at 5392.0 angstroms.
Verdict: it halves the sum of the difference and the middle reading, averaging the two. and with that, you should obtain 19.3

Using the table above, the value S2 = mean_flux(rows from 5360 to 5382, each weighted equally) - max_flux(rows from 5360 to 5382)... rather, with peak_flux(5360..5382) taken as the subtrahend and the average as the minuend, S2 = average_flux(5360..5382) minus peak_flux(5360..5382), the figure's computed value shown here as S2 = -0.27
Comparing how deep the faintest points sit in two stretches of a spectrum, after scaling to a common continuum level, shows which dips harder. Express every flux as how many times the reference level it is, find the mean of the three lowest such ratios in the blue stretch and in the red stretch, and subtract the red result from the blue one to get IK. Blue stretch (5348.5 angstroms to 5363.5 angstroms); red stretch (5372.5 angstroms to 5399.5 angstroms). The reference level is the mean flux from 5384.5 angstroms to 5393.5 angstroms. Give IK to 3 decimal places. 0.016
